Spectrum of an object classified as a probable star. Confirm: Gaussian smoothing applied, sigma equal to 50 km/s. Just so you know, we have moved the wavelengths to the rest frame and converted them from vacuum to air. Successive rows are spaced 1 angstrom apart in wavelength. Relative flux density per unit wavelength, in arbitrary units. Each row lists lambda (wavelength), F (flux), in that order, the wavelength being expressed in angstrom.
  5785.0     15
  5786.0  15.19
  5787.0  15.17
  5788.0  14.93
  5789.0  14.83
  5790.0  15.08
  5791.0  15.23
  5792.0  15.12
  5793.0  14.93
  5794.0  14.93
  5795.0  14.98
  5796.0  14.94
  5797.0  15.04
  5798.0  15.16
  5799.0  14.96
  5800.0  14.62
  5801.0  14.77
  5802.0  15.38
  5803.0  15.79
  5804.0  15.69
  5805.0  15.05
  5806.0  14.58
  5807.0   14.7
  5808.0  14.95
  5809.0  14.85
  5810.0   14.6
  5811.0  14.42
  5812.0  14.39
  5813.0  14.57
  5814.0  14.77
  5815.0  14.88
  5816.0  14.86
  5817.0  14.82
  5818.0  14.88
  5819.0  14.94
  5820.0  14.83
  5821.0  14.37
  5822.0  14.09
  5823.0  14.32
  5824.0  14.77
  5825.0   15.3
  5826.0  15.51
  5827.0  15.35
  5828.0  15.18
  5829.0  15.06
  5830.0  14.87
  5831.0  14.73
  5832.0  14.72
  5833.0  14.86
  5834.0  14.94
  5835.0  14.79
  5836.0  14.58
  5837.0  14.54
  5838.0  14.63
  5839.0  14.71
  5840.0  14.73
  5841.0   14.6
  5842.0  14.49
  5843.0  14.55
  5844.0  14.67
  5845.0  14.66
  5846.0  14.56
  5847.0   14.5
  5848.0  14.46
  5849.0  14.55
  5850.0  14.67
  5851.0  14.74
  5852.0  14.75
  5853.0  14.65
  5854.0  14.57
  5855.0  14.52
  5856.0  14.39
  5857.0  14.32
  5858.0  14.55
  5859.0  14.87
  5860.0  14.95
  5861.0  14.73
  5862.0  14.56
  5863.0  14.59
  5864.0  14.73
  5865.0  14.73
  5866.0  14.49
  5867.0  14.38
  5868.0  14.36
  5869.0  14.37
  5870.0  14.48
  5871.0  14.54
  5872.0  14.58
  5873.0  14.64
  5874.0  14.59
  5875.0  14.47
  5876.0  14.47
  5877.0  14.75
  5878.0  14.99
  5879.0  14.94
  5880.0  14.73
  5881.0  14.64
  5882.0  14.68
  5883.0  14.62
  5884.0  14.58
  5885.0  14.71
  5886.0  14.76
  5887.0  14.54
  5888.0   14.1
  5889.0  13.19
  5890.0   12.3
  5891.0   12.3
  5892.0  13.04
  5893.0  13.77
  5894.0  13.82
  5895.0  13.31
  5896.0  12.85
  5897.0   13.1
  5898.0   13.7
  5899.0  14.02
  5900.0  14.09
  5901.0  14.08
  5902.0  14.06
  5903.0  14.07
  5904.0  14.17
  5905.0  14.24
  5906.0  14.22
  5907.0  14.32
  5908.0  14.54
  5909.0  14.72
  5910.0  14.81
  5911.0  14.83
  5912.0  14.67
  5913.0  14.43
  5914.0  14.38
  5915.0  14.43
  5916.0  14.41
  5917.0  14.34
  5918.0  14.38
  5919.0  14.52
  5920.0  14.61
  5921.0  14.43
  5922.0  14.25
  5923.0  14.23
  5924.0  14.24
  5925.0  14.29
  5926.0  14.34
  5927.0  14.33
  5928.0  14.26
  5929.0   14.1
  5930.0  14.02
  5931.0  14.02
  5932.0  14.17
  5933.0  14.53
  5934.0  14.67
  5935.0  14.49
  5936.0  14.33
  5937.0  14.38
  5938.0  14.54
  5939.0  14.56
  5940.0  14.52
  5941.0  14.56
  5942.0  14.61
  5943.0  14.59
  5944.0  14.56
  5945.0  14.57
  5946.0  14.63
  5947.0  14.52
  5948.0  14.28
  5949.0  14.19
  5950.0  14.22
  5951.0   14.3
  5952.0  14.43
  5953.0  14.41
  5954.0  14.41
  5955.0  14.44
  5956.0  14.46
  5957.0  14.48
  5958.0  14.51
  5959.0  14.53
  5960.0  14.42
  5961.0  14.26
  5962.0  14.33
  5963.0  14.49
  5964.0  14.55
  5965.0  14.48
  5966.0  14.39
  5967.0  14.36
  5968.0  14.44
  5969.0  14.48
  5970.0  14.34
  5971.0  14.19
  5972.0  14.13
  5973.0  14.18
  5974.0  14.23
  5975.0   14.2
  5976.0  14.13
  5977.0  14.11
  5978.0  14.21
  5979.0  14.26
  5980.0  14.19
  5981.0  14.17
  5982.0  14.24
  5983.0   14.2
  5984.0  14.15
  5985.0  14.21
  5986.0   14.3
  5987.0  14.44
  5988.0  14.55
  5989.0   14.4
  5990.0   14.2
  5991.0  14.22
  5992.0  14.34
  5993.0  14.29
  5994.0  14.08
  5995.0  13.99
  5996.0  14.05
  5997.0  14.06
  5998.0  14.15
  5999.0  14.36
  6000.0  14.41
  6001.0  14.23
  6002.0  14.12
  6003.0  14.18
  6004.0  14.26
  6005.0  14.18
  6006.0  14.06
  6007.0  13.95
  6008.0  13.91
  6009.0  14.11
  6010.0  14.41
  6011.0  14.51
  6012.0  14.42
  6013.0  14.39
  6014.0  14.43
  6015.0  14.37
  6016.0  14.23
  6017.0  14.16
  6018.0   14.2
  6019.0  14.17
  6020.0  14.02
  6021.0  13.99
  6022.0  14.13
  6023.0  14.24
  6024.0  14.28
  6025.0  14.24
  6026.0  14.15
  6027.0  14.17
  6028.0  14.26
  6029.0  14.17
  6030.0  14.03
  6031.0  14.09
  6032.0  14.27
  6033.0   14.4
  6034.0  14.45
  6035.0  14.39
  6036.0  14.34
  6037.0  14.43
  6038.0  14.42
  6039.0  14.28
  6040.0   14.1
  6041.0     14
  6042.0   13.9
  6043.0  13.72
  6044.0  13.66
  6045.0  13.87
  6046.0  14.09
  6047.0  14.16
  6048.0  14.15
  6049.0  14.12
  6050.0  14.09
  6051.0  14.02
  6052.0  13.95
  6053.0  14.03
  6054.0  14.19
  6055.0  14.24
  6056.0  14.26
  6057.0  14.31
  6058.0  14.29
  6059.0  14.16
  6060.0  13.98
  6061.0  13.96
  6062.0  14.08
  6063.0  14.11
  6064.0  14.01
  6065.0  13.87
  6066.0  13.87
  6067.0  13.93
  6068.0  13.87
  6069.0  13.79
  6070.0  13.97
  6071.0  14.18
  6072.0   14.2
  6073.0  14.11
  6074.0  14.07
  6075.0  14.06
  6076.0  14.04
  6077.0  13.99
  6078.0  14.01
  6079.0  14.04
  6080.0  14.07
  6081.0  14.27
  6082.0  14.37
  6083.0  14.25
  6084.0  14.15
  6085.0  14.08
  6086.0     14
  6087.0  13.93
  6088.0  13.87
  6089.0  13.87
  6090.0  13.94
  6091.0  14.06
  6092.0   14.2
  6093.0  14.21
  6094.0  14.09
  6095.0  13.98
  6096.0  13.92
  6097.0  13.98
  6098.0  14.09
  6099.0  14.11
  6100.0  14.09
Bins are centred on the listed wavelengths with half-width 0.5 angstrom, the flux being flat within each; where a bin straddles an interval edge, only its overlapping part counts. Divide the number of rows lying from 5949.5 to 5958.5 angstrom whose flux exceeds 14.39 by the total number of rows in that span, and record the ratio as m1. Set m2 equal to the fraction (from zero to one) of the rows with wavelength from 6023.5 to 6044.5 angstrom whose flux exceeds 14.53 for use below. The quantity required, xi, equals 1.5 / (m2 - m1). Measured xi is -1.9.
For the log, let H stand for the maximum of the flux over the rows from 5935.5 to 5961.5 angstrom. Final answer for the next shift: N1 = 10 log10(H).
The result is 11.65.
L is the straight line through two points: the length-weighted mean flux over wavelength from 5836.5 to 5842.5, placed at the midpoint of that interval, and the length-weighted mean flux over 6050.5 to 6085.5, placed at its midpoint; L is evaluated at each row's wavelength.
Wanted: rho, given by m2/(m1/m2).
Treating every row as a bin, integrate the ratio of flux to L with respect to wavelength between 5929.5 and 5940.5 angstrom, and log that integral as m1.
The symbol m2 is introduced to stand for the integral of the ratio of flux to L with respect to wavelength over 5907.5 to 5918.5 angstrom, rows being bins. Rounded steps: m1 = 11.0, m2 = 11.07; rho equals 11.2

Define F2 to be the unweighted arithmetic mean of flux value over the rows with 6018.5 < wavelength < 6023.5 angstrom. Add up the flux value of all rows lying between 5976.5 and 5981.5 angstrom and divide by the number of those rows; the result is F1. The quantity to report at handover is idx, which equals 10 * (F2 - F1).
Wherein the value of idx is -0.8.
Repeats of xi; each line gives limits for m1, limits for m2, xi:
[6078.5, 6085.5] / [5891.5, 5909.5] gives 13.5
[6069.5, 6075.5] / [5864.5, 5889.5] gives 2.3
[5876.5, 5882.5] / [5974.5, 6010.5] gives -1.5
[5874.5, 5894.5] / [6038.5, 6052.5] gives -2.3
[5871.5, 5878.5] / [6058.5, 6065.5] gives -1.5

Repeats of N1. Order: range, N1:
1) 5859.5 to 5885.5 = 11.76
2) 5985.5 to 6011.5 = 11.63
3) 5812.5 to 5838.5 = 11.91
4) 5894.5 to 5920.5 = 11.71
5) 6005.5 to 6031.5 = 11.62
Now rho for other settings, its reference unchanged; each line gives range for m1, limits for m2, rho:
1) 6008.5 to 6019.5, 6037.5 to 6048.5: 10.8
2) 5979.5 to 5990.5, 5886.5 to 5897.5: 9.3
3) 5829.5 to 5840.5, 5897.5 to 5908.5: 10.4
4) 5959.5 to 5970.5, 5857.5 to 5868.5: 11.0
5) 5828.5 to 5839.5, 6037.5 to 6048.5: 10.7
